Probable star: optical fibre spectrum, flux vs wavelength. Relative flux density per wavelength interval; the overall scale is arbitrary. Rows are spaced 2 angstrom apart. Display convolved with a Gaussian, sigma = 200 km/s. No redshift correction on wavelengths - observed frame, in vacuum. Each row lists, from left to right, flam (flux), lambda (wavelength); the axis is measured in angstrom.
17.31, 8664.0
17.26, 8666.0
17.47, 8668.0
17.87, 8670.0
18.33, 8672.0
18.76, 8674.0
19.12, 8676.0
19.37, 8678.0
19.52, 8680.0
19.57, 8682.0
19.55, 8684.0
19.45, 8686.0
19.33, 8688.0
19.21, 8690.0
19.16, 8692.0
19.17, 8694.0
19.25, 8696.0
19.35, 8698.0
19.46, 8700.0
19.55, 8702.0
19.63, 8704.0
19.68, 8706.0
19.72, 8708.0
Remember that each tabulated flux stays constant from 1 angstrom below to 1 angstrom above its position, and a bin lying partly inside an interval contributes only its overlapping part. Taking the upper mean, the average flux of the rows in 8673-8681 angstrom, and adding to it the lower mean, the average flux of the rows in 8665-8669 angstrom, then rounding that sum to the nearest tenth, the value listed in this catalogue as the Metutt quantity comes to 36.6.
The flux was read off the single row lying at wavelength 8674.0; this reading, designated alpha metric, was 18.76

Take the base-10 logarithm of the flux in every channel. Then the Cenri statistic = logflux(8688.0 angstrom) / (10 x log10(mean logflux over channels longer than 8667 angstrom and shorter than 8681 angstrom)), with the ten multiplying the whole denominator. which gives 1.24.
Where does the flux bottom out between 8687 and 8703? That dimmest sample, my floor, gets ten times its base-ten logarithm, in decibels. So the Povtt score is 12.8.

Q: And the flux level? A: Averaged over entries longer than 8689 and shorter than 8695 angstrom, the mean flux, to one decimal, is 19.2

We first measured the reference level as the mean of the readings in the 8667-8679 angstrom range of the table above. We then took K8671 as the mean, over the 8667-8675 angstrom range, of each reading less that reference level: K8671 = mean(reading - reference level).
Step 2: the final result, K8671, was -0.38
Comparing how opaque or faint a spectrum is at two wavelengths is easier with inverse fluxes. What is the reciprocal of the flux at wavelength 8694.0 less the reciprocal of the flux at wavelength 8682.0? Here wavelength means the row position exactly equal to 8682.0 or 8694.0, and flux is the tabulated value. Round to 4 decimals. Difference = 0.0011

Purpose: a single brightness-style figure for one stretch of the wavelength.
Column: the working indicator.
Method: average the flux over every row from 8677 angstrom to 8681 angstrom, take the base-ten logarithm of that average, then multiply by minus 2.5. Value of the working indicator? -3.22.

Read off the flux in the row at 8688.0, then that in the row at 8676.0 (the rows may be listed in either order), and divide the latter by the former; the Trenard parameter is 0.989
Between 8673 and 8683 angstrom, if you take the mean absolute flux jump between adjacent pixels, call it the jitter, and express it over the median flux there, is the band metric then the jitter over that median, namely 0.010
